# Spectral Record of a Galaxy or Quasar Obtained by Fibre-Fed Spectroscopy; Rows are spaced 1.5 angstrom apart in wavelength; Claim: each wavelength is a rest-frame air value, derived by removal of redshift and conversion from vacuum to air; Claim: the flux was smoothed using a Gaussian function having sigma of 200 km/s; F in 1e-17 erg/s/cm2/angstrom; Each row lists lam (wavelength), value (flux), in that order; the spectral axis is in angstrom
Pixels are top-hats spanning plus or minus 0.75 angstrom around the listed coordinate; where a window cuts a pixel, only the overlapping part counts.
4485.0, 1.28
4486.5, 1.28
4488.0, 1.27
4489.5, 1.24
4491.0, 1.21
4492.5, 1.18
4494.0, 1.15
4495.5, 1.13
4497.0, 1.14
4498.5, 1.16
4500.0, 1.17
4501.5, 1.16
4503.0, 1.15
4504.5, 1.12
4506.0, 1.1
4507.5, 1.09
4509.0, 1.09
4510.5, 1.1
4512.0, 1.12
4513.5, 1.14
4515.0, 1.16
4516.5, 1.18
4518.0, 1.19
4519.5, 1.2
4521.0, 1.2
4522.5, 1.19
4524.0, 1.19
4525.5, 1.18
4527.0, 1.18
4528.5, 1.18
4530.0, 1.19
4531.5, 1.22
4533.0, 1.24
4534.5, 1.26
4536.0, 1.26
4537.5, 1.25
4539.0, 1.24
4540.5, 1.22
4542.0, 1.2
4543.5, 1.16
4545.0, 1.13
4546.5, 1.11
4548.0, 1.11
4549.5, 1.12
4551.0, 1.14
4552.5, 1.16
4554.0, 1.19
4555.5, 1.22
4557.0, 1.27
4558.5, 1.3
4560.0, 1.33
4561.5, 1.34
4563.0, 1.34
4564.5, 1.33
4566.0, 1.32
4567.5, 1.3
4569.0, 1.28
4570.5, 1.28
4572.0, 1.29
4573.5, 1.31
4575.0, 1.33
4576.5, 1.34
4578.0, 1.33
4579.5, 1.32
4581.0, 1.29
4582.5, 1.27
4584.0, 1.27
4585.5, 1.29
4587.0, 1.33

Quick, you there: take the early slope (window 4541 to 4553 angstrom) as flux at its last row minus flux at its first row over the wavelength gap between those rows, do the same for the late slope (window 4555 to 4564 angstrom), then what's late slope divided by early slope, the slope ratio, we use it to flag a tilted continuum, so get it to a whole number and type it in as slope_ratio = -4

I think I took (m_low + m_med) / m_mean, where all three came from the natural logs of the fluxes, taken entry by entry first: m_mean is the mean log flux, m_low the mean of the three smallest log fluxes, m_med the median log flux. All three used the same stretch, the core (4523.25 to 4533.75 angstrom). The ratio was 1.89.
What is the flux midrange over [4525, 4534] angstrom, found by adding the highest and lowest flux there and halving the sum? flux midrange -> 1.21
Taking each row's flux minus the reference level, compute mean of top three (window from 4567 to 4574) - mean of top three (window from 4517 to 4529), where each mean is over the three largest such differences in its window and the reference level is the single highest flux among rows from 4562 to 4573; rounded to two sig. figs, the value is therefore 0.10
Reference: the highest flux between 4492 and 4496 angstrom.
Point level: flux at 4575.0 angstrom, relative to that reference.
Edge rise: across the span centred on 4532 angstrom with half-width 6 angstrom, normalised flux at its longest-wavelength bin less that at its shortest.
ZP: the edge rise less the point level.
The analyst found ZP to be -1.07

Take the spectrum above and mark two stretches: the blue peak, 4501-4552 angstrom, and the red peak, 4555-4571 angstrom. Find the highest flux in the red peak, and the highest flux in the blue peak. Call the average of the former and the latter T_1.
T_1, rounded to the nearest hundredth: 1.30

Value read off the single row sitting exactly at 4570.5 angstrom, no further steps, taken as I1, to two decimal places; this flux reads 1.28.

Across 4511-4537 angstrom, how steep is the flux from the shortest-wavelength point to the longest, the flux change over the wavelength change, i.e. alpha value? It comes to 0.006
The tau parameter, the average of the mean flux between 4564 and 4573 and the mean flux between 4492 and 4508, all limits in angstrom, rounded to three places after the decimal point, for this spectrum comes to 1.220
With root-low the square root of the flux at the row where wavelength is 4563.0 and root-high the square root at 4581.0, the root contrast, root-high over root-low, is 0.98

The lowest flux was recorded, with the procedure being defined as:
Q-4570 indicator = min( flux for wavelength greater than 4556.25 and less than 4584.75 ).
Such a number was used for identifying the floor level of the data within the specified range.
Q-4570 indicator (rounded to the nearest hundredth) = 1.27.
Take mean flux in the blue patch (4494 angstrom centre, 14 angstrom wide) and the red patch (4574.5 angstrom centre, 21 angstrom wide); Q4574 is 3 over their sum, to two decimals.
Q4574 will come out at 1.21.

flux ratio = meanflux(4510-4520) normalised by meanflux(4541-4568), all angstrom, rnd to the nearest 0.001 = 0.943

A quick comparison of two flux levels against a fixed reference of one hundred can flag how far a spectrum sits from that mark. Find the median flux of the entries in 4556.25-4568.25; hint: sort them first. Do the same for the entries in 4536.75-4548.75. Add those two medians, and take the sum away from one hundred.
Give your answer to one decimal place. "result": 97.5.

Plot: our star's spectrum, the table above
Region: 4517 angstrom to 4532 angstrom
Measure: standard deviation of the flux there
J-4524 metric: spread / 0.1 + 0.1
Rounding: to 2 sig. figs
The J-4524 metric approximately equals 0.22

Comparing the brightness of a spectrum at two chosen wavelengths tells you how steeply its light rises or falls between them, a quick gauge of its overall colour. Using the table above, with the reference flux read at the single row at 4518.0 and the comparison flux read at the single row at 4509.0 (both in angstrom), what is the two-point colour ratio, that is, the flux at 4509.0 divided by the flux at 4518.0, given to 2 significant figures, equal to 0.92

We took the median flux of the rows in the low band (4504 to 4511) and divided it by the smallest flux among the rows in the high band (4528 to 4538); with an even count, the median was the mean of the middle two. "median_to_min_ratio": 0.93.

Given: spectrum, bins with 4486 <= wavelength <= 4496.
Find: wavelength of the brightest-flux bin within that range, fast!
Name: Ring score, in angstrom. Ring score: 4486.5 angstrom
